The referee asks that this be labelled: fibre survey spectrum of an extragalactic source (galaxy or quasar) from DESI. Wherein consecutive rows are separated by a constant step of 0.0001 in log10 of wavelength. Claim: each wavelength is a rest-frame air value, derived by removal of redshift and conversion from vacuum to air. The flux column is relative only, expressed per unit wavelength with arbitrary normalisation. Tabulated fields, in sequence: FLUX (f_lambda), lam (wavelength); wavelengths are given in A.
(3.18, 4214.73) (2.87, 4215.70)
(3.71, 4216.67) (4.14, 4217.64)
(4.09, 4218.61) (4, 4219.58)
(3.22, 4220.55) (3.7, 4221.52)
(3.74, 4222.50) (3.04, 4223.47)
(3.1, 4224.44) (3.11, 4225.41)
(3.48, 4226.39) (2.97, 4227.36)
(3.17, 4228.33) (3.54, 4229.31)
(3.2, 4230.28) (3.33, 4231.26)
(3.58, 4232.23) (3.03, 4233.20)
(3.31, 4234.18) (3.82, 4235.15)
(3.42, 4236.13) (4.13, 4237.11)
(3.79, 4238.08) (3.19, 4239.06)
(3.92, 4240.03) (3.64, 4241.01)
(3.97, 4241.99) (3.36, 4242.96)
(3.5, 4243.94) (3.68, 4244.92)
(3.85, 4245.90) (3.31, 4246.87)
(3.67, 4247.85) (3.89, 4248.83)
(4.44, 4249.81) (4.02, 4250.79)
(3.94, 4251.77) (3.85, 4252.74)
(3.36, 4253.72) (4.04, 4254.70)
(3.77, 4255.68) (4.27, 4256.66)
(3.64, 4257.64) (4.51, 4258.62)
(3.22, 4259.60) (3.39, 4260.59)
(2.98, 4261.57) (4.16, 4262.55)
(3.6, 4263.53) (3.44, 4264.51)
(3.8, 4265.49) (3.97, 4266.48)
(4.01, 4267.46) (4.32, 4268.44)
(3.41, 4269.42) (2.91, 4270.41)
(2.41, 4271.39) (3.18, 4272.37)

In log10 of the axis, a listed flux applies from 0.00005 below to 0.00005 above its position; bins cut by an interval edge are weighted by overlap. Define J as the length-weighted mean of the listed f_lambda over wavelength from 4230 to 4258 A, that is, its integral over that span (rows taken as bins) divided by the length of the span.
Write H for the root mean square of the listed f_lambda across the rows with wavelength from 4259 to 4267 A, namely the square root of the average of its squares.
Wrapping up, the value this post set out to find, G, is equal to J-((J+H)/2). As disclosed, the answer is 0.05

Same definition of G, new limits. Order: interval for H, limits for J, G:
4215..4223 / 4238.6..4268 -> 0.02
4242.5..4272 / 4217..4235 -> -0.14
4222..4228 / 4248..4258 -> 0.33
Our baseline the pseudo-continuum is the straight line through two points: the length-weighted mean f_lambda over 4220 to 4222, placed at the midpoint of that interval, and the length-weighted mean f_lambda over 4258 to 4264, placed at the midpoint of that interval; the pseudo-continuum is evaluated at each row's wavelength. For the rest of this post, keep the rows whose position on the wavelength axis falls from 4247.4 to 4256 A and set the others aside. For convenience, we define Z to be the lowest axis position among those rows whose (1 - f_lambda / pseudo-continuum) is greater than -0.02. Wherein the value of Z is 4253.72 A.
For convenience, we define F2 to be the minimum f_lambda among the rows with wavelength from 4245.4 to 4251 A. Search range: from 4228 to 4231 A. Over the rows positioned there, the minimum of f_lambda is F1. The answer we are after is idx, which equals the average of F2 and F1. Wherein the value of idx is 3.24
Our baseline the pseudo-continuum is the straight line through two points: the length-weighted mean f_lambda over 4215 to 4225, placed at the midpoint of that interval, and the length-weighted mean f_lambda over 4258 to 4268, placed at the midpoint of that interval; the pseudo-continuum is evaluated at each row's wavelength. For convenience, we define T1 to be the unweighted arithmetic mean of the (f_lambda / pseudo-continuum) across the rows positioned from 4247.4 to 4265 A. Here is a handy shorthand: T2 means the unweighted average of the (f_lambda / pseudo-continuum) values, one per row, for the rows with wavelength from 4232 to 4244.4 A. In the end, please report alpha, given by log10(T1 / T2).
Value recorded 0.02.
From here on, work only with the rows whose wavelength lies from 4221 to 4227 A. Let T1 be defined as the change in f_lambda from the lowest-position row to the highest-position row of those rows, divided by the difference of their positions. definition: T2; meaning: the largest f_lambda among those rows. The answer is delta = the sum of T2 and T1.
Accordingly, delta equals 3.69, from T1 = -0.05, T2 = 3.74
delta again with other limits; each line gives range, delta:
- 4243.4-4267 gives 4.53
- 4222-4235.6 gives 3.83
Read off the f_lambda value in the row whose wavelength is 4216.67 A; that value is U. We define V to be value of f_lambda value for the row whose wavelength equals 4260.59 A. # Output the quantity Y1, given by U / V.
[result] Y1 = 1.09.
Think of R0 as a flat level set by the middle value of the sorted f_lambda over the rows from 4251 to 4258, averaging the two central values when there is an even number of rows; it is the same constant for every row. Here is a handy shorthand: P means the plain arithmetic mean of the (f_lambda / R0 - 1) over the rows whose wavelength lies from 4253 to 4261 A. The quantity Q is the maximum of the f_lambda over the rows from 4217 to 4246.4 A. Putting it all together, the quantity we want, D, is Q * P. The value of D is -0.1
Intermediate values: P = -0.02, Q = 4.14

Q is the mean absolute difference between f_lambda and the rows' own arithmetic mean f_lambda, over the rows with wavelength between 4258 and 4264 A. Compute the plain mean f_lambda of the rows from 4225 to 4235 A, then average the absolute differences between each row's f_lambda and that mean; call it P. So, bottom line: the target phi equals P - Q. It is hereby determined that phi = -0.285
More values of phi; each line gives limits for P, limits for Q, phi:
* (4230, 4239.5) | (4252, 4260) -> -0.055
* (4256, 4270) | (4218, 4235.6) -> 0.089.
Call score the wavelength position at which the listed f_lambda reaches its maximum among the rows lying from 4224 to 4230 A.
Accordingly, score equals 4229.31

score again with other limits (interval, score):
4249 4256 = 4249.81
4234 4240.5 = 4237.11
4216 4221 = 4217.64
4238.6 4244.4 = 4241.99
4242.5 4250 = 4249.81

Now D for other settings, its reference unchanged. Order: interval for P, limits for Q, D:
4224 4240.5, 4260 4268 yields -0.5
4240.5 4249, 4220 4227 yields -0.2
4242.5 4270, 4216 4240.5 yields -0.1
